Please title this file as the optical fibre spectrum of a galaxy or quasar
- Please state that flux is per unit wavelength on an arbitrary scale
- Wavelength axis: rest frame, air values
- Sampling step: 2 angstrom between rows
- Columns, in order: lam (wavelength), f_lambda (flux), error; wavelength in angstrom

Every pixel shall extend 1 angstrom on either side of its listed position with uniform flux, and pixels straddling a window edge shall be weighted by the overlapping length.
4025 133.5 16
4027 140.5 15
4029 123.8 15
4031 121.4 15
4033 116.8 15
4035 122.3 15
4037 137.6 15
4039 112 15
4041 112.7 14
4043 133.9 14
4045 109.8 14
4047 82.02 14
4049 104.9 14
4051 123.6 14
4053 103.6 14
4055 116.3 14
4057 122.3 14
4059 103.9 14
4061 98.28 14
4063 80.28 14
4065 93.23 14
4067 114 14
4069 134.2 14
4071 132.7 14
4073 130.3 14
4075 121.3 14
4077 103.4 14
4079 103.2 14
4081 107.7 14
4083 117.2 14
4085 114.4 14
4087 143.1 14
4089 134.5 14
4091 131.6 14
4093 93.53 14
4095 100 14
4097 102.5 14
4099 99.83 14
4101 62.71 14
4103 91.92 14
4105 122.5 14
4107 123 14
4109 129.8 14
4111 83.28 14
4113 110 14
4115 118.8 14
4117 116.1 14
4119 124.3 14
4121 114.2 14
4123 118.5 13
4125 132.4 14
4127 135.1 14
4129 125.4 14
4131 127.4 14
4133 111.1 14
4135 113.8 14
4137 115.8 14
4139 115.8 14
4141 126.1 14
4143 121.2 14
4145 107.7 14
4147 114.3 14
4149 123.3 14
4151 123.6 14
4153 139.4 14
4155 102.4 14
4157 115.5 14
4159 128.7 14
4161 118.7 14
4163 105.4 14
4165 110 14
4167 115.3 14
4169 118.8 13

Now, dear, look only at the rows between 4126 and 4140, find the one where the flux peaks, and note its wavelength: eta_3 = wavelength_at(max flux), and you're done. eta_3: 4127 angstrom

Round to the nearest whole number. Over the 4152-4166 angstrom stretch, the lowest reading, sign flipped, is -102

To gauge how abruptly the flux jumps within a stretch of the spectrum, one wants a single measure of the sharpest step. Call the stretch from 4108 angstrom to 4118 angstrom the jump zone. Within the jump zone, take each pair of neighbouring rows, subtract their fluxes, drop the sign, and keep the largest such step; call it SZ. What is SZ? 47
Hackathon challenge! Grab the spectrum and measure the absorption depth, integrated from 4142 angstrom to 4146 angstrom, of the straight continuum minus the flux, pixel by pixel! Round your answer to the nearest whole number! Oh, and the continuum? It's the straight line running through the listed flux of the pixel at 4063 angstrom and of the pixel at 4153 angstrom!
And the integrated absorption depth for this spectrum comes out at 76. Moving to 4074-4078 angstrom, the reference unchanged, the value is -94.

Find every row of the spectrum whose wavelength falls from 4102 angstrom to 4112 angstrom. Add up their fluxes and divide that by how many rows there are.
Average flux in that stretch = 110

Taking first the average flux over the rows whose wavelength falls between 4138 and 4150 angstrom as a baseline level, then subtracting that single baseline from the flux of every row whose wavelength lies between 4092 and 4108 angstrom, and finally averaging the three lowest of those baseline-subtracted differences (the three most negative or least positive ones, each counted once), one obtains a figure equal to -35.3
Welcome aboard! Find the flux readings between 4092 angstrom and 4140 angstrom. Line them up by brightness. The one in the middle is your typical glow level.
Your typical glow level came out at 116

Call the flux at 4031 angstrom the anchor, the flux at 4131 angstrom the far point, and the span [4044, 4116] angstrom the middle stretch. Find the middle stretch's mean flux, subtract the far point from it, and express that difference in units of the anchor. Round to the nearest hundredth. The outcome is -0.14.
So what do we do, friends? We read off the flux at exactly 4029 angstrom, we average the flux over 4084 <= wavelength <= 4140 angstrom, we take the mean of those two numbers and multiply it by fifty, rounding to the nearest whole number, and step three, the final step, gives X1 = 5962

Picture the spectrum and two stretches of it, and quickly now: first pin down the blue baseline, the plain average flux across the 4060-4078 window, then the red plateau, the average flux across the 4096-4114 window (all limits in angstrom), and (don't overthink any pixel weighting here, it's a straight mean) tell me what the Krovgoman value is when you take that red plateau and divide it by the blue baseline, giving 0.92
